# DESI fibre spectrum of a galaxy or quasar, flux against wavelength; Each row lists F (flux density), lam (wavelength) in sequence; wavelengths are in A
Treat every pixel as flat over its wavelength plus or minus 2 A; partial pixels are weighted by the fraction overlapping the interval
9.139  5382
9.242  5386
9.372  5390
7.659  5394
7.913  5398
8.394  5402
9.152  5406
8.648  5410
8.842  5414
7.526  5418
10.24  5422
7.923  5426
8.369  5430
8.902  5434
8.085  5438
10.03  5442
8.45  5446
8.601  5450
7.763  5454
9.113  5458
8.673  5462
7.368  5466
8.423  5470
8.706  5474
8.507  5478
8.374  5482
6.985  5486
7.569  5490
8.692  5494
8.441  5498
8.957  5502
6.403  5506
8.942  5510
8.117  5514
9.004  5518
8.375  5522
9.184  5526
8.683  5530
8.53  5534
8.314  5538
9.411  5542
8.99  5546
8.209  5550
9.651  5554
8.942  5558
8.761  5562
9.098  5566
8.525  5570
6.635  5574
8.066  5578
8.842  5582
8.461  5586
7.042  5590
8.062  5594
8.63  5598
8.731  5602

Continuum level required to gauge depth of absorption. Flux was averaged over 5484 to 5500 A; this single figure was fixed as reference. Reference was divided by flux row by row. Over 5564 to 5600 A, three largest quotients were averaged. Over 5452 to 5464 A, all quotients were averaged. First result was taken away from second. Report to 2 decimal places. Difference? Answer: -0.17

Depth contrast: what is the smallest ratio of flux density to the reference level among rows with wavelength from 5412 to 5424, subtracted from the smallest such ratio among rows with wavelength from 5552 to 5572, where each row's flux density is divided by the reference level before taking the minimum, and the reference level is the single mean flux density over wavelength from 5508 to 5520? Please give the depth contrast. 0.11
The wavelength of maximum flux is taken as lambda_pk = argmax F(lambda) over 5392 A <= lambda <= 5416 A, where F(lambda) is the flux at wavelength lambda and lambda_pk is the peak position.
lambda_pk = 5406 A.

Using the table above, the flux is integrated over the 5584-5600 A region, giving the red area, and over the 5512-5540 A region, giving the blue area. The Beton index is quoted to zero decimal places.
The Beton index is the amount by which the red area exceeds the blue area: -112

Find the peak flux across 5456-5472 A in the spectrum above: 9.113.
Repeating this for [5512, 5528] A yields 9.184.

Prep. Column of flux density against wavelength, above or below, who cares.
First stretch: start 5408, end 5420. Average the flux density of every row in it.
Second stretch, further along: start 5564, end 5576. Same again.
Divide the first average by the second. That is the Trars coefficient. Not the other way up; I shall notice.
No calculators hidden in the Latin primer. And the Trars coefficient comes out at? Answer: 1.03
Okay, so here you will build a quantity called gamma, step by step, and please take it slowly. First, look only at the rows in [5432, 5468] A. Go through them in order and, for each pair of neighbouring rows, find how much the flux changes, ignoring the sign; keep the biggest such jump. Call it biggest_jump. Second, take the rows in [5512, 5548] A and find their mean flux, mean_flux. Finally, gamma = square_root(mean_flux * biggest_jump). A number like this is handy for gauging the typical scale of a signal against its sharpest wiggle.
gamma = 4.1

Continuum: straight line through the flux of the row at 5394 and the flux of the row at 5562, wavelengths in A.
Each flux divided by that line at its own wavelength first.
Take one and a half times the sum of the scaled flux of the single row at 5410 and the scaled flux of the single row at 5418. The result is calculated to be 3.1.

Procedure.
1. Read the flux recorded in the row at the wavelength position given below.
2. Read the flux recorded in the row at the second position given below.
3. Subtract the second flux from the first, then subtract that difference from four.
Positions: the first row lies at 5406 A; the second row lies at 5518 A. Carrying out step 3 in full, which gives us 3.9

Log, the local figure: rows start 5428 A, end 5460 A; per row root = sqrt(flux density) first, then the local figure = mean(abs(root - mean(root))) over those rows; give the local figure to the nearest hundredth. 0.09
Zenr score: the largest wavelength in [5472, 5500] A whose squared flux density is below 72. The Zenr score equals 5498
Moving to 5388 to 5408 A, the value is 5402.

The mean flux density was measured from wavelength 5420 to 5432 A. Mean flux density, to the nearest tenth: 8.8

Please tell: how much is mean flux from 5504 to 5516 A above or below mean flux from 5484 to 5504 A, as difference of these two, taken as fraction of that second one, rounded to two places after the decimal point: -0.04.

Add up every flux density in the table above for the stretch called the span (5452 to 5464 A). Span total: 25.5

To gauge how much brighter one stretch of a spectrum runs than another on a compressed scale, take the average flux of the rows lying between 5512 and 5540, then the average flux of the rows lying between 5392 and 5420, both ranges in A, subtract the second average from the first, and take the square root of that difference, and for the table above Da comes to 0.54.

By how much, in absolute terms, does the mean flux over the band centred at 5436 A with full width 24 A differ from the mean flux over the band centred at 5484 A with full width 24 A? 0.5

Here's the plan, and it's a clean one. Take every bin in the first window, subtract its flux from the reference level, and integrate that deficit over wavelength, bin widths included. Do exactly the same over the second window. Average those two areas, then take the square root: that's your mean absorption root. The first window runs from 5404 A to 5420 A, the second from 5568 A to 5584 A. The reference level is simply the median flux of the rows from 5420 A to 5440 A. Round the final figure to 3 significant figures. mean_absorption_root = 1.20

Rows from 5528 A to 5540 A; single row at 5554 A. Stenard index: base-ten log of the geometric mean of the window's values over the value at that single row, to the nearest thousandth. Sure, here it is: -0.055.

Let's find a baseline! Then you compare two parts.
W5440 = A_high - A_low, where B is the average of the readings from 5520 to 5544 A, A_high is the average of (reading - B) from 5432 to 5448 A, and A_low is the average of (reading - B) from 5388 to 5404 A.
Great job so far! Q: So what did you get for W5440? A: 0.53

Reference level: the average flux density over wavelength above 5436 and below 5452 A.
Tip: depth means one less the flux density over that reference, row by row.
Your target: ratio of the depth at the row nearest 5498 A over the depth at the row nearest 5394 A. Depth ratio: 0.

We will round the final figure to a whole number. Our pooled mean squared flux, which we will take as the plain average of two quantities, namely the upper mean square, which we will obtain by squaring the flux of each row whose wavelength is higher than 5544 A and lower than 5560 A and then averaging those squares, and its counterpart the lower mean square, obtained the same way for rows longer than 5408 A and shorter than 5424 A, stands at 79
